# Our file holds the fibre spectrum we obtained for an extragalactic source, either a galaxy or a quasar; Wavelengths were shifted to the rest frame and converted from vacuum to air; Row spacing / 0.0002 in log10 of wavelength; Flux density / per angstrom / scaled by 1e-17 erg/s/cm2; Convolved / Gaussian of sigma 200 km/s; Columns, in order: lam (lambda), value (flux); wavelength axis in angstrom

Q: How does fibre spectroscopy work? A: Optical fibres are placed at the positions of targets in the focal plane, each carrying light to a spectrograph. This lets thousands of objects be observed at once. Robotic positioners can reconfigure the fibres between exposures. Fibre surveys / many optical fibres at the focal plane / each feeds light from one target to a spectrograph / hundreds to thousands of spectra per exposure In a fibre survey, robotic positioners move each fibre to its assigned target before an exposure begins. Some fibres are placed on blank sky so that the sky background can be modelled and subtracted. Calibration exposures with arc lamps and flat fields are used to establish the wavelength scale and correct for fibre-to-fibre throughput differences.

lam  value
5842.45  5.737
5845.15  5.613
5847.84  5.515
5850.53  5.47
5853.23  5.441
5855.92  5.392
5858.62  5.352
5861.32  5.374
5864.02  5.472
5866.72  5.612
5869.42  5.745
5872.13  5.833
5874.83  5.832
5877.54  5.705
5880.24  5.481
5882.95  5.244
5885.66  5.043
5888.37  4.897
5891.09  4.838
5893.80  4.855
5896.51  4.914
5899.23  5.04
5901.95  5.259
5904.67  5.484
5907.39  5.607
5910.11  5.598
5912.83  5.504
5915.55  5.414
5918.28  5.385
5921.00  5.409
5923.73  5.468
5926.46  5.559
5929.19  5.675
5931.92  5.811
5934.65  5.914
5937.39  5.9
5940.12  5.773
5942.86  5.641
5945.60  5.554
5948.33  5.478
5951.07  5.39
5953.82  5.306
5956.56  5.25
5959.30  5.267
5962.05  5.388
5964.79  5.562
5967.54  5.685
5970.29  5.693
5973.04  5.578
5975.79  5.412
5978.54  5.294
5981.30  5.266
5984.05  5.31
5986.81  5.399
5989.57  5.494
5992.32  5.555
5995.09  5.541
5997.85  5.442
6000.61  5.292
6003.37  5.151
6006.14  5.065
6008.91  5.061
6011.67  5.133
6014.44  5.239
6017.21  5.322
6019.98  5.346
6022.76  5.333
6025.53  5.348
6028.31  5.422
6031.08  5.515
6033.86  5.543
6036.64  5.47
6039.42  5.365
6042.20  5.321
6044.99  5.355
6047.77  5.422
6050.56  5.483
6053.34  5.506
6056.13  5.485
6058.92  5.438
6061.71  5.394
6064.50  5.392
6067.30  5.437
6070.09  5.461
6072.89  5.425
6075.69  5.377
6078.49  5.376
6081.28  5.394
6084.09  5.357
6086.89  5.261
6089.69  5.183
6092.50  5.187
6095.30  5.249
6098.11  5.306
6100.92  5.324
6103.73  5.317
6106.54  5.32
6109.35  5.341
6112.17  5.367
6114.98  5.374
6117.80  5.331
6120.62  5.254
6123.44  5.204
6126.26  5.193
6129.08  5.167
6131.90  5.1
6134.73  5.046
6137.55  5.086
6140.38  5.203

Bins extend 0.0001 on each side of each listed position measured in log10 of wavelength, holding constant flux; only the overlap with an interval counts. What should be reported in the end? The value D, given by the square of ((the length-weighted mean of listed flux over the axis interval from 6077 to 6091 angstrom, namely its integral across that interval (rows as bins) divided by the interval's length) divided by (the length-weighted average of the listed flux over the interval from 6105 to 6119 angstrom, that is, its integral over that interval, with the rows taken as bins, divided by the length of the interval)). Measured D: 0.99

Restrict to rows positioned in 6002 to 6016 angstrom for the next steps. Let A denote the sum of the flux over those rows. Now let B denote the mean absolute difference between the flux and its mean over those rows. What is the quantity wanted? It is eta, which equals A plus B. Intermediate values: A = 25.6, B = 0.053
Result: 25.7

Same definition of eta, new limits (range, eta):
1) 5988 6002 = 27.4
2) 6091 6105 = 26.4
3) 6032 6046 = 27.1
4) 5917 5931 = 27.6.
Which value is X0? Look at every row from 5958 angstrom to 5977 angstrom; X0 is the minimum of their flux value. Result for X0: 5.267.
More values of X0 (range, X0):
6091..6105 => 5.187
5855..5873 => 5.352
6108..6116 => 5.341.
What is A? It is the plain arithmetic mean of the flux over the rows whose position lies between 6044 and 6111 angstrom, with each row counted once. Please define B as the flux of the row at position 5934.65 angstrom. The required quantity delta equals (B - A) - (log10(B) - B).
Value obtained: 5.7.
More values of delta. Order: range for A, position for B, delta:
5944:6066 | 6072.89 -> 4.7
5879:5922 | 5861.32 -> 4.8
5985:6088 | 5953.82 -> 4.5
